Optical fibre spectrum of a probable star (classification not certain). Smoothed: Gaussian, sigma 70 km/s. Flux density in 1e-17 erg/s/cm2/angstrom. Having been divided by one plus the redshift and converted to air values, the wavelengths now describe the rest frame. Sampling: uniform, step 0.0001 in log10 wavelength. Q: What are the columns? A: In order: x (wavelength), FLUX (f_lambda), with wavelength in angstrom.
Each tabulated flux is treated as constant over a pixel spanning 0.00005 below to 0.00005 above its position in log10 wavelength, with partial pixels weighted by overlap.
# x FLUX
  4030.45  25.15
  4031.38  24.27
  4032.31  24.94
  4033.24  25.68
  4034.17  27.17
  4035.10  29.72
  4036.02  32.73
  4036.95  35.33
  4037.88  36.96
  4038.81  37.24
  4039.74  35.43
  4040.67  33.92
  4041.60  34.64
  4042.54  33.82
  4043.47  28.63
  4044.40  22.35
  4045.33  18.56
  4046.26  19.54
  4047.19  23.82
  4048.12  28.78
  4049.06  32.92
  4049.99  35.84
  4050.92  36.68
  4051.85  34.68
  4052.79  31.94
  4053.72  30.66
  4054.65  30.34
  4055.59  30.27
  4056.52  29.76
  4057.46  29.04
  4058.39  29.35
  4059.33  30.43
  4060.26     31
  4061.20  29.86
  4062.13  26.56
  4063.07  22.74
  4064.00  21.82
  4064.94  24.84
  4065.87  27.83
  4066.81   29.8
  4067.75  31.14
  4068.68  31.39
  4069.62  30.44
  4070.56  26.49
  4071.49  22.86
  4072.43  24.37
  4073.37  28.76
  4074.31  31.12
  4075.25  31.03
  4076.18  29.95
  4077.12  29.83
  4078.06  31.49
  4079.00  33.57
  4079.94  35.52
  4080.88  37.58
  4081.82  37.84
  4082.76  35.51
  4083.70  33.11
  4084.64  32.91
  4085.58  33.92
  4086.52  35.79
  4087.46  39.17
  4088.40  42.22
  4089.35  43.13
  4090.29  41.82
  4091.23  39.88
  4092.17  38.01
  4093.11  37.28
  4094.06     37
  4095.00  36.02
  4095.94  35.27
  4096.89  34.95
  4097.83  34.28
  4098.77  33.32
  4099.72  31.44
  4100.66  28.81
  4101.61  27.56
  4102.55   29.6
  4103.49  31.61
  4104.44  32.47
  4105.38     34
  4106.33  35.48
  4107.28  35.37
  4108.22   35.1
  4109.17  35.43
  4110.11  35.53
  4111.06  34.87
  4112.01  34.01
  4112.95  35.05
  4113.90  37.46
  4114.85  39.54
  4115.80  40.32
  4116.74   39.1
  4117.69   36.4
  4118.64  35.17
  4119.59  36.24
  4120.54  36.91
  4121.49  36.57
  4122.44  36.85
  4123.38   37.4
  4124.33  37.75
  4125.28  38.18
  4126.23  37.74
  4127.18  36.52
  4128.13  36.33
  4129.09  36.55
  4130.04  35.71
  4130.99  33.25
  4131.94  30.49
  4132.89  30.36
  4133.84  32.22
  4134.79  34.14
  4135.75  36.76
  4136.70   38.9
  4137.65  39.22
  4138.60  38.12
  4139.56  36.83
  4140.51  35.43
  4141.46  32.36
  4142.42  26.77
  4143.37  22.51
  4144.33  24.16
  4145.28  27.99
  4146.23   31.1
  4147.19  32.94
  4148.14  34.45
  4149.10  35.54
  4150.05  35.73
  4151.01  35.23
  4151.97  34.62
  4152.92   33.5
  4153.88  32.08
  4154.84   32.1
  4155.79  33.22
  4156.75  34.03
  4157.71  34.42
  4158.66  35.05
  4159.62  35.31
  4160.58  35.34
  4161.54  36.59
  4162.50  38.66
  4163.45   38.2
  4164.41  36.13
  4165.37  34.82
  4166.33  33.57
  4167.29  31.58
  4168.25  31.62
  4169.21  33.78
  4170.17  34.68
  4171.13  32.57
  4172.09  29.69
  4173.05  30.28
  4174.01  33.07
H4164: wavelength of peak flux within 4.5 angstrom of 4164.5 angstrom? 4162.50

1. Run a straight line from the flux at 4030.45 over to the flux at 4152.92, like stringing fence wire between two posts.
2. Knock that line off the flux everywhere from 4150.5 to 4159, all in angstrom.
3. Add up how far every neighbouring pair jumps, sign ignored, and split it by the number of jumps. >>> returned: 0.8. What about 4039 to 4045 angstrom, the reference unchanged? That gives 2.9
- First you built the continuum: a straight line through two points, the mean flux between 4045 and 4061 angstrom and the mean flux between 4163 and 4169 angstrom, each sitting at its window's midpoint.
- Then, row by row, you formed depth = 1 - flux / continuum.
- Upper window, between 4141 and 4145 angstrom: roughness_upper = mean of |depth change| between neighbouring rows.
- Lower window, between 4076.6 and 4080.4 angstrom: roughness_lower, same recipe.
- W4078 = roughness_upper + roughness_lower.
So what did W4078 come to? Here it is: 0.18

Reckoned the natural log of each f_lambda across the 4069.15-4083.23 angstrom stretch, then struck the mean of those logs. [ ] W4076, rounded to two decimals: 3.43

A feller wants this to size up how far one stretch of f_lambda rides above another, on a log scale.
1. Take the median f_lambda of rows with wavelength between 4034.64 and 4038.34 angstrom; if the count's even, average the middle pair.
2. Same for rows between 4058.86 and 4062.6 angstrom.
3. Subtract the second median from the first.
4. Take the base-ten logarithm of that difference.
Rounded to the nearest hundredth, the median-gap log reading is 0.59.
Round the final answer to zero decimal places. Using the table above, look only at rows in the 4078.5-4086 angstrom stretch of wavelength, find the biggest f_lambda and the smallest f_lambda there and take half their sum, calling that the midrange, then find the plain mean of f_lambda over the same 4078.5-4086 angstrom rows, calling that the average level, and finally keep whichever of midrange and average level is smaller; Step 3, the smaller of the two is 35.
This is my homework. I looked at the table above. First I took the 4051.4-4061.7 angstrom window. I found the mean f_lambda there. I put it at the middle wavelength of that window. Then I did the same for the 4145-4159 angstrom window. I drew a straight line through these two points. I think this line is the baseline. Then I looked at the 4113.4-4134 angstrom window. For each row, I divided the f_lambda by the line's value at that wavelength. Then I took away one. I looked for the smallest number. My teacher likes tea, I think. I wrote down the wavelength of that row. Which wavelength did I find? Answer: 4132.89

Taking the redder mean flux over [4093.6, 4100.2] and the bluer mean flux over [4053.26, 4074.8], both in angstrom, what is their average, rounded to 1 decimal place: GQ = 31.5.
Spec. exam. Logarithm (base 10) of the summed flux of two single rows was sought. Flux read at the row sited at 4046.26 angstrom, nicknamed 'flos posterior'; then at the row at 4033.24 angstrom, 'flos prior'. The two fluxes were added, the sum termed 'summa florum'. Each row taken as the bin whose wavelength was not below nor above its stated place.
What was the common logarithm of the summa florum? 1.66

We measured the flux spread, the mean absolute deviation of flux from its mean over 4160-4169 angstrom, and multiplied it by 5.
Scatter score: 10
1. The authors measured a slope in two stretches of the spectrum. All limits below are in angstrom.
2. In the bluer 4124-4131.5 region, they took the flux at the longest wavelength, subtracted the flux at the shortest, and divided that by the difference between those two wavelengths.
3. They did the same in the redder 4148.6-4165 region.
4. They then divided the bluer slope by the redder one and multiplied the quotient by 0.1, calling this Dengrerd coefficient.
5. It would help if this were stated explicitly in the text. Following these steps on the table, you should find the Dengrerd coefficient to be -1.8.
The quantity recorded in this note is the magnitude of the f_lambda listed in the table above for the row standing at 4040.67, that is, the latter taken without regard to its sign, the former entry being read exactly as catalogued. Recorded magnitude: 33.9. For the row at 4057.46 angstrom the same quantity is 29.0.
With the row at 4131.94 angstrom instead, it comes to 30.5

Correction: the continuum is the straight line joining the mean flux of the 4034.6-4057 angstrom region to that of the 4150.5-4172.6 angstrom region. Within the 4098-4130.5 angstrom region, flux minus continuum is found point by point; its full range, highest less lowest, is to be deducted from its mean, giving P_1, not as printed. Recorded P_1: -10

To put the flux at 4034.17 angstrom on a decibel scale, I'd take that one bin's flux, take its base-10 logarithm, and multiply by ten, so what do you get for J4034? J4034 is 14.3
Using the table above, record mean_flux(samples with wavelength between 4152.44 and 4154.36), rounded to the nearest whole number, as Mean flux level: 33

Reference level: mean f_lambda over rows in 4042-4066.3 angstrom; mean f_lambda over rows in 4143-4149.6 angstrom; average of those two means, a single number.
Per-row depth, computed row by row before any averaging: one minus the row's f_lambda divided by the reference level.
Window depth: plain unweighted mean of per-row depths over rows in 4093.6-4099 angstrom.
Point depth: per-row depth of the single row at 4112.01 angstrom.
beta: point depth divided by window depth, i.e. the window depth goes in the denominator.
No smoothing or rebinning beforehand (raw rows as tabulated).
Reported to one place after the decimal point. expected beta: 0.8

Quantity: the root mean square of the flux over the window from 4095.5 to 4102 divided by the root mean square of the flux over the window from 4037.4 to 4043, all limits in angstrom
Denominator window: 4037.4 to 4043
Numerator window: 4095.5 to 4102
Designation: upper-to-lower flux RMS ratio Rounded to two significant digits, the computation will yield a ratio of 0.92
